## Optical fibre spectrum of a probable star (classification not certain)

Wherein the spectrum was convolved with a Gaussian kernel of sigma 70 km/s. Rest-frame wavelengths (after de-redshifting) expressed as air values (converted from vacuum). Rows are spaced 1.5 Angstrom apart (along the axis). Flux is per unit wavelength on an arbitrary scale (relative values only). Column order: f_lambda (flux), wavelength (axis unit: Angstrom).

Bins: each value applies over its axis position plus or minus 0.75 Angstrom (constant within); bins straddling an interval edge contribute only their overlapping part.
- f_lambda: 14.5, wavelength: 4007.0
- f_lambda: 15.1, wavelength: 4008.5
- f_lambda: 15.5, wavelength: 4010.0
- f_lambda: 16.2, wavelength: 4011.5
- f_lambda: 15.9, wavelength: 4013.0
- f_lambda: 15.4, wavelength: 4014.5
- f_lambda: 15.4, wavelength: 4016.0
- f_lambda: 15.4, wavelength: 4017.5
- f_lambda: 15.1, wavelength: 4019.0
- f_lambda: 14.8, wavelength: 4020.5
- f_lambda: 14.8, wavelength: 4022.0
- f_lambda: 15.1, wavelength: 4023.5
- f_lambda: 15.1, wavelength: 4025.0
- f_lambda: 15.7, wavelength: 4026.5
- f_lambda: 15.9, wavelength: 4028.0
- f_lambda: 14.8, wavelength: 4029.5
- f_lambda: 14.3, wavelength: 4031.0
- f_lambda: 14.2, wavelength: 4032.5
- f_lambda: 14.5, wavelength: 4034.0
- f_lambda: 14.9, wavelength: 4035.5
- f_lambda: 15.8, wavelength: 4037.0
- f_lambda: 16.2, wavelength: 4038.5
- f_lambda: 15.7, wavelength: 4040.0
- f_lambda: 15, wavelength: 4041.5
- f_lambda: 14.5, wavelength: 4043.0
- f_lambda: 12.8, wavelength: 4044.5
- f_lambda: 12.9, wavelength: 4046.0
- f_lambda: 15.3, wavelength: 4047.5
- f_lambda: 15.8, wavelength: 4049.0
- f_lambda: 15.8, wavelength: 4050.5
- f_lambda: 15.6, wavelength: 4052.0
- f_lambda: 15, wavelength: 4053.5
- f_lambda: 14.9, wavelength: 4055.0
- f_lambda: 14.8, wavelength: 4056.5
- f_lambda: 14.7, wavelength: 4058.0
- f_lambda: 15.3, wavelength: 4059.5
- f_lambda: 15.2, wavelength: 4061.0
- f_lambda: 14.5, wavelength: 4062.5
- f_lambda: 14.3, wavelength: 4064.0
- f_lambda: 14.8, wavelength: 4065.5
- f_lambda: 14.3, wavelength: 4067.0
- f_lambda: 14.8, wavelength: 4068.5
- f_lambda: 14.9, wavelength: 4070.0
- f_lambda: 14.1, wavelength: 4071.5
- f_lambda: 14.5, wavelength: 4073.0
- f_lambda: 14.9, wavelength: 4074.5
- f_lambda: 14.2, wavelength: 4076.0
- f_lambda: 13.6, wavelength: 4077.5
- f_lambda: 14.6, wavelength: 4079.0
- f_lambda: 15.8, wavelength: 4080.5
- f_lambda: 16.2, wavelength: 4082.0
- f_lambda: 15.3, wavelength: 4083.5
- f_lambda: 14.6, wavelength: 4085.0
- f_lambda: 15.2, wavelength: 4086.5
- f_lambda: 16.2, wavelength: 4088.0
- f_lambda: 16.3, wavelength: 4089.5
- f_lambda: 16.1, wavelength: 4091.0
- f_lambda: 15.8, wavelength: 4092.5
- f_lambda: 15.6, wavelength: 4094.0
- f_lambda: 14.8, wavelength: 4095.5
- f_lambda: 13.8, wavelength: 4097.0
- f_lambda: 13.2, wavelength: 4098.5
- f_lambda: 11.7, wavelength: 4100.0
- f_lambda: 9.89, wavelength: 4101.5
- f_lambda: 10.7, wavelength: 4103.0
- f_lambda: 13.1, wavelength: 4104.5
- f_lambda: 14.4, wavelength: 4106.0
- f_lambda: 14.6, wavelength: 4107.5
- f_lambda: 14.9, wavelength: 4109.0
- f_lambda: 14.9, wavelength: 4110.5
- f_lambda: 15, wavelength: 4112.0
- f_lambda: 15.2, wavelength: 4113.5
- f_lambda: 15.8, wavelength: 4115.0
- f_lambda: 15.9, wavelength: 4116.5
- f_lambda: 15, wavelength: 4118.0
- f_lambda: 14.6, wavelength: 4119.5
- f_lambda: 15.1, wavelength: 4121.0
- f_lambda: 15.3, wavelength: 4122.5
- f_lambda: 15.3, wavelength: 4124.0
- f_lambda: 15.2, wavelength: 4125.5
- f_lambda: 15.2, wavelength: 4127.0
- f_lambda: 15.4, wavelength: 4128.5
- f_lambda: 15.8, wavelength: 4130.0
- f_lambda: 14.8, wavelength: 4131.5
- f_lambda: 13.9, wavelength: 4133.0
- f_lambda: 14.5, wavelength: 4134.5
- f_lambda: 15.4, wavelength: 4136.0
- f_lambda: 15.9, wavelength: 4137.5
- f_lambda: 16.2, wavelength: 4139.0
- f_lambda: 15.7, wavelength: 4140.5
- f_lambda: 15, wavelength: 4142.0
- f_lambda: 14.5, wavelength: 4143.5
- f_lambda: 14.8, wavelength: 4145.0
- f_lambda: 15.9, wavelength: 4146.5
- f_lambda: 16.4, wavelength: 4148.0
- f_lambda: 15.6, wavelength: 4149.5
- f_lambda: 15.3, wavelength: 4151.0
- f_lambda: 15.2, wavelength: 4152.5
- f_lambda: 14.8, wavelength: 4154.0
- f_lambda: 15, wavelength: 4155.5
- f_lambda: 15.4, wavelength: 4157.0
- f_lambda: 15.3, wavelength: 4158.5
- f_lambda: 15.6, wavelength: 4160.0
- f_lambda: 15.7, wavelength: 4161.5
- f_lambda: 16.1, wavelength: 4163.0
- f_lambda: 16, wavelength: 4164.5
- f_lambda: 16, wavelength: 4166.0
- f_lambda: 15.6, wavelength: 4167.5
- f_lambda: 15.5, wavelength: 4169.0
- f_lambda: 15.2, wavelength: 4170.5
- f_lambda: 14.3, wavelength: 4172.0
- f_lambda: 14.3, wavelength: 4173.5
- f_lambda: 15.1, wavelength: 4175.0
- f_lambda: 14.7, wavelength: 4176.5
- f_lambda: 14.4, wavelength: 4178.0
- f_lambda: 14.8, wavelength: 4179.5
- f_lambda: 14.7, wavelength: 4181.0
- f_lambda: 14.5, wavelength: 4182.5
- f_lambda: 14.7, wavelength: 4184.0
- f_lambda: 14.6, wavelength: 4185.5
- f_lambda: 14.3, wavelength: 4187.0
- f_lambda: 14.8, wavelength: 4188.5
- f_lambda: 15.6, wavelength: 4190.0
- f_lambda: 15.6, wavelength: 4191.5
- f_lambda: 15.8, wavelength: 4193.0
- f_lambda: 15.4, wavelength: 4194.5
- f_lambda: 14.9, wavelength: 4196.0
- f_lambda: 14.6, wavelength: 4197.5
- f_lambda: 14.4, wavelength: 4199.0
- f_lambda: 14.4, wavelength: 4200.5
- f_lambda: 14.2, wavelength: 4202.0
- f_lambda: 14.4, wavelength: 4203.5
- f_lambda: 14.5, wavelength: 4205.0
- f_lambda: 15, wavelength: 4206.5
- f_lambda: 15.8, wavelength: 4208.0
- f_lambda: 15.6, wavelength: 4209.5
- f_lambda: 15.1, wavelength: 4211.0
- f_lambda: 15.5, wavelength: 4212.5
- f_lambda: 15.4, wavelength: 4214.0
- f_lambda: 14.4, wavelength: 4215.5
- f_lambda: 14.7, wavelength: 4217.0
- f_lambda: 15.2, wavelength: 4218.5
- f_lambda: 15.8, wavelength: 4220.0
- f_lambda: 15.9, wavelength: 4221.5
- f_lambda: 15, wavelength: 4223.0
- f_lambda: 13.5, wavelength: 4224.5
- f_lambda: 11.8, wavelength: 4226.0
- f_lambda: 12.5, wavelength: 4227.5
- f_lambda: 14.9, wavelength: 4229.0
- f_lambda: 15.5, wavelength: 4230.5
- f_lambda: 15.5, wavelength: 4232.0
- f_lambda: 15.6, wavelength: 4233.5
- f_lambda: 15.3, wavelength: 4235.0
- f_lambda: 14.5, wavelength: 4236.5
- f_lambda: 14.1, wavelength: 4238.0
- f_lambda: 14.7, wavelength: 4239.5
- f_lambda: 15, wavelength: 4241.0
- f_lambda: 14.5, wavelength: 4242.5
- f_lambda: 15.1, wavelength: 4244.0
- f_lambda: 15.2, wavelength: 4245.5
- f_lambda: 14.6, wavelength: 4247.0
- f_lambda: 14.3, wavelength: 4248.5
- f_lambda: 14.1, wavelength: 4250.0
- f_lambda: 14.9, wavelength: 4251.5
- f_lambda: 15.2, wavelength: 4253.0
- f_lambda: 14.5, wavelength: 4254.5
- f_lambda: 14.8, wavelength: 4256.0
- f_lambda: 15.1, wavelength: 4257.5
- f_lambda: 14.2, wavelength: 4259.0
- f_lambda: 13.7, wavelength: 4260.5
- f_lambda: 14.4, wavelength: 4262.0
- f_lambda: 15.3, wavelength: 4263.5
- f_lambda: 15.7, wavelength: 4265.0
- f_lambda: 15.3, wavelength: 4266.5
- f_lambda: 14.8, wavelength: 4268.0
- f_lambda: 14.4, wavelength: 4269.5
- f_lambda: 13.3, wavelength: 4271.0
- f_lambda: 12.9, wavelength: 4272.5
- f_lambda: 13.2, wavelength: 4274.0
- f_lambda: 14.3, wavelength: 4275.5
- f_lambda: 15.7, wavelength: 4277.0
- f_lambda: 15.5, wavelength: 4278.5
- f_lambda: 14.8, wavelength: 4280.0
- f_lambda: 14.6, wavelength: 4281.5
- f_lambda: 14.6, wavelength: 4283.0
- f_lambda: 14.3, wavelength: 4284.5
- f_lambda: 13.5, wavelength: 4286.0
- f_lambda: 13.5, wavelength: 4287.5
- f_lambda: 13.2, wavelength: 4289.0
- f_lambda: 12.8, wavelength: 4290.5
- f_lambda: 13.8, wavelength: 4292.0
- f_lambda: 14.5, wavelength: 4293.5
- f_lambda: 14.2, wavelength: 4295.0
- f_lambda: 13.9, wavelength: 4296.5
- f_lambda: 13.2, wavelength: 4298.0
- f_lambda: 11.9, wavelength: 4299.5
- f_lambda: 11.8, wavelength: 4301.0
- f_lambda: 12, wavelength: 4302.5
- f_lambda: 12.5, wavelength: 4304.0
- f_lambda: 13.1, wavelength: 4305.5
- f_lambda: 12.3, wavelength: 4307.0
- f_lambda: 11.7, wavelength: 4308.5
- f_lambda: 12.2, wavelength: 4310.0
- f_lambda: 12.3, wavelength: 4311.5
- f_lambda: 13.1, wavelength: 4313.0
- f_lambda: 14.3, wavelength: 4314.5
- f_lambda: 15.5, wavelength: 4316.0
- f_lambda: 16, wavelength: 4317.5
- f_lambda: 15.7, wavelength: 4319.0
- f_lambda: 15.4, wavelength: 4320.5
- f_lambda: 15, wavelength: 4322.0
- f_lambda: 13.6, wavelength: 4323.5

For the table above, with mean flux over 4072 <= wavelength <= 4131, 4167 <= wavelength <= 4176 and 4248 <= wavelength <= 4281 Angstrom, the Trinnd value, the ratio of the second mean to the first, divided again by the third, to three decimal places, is 0.070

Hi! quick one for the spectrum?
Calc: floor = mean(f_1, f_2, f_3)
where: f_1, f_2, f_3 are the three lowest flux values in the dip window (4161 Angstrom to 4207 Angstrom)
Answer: 14.3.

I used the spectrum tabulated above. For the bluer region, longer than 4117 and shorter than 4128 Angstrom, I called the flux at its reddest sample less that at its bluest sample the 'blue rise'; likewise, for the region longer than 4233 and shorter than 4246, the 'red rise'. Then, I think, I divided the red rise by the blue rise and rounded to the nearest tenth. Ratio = -2.0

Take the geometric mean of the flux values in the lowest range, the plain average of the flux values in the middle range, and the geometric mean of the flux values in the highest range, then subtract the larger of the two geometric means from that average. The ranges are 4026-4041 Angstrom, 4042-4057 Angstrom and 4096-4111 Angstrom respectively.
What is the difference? -0.44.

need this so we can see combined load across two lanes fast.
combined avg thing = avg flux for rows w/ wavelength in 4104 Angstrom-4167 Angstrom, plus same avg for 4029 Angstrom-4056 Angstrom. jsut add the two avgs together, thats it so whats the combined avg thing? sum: 30.1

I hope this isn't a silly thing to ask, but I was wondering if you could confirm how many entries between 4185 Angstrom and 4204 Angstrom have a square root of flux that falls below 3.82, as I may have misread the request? 5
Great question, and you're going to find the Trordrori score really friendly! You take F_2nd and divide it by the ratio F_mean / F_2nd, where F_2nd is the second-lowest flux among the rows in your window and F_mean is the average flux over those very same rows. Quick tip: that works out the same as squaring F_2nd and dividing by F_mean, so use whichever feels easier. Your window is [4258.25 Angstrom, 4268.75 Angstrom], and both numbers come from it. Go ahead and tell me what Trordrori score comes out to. 13.7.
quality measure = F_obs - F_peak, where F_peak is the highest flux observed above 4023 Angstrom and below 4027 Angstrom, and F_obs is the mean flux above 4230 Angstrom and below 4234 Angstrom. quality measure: -0.17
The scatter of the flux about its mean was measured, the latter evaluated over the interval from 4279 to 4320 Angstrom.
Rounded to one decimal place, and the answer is 1.2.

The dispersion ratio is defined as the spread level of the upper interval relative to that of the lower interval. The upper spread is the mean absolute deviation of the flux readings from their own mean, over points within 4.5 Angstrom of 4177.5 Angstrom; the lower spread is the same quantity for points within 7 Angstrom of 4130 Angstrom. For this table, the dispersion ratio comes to 0.5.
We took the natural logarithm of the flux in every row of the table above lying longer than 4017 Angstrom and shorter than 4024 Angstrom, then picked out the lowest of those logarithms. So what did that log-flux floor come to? 2.695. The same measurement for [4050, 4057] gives 2.695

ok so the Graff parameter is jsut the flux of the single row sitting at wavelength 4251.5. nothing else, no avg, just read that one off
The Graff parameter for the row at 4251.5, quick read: 14.9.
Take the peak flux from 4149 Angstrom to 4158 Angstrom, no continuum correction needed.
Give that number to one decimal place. 15.6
